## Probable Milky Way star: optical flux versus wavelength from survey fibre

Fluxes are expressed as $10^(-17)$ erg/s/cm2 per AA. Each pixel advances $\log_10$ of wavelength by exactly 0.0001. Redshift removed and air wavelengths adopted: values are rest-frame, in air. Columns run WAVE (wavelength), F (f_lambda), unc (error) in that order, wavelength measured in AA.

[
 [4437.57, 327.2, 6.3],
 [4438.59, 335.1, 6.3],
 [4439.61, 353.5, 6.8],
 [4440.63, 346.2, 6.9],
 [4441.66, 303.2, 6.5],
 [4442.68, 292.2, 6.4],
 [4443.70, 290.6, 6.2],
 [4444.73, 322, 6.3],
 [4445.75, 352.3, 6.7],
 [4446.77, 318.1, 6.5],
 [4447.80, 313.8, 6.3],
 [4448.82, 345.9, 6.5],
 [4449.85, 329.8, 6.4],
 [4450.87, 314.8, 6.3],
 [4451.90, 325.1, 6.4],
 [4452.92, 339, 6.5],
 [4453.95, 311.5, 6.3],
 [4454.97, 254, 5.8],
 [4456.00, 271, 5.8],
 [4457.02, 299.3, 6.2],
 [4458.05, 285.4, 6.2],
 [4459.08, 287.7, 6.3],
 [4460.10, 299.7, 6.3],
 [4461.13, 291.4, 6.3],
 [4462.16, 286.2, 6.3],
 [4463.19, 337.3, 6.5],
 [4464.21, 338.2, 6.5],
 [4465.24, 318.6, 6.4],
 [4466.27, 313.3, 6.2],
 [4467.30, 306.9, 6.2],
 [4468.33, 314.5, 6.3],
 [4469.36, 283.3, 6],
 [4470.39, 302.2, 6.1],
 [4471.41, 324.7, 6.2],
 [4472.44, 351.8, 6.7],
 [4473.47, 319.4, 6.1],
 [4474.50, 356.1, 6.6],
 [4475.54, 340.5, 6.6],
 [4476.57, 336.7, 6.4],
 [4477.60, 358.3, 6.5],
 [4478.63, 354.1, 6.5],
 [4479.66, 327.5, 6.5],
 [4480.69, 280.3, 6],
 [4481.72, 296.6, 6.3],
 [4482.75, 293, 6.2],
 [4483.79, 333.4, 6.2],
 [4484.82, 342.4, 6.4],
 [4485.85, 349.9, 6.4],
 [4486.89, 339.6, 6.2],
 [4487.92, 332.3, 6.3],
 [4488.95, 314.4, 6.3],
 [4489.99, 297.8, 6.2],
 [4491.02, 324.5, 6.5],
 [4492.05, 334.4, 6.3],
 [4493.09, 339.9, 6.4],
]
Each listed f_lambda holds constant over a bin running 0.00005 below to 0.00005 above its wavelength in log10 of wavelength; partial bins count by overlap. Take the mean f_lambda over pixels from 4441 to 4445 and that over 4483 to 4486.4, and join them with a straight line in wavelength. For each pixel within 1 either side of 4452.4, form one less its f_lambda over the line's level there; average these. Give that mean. -0.07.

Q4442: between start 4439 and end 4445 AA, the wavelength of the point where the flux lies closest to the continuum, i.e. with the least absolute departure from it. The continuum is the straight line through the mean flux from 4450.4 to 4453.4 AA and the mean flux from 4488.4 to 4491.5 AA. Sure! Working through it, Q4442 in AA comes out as 4444.73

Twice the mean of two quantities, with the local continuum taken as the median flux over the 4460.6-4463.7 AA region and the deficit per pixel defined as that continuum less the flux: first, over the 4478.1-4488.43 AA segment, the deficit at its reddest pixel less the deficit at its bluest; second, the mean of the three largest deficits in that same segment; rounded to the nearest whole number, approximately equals 23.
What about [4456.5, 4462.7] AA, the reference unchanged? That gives 18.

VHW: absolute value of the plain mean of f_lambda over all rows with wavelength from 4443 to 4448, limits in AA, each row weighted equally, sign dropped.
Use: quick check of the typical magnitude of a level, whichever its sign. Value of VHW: 319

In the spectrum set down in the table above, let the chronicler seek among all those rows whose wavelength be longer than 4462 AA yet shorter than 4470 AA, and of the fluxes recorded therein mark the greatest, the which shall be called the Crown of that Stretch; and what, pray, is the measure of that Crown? 338.2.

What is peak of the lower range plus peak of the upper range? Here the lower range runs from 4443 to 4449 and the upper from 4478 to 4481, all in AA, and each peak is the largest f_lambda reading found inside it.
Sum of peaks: 706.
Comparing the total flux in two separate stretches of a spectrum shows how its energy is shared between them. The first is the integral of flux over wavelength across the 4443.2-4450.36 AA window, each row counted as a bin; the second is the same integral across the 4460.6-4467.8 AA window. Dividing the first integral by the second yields 1.03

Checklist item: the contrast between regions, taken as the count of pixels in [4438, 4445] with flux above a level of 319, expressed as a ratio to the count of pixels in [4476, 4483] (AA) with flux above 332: 1.3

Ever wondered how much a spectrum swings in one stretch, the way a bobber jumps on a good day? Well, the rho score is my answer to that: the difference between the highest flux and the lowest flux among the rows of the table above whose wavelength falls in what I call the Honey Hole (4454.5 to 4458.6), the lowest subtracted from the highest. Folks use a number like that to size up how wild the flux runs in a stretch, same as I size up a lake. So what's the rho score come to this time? 45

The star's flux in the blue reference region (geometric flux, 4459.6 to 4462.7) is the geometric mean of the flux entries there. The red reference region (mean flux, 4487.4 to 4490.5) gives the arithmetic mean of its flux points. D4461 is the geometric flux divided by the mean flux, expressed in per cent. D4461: 93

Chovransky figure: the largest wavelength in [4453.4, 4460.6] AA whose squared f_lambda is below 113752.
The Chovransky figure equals 4460.10 AA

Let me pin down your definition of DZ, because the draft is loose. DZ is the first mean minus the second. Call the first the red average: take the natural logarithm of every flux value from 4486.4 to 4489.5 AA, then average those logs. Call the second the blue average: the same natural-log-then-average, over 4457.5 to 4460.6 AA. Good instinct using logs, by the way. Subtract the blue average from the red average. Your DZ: 0.122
